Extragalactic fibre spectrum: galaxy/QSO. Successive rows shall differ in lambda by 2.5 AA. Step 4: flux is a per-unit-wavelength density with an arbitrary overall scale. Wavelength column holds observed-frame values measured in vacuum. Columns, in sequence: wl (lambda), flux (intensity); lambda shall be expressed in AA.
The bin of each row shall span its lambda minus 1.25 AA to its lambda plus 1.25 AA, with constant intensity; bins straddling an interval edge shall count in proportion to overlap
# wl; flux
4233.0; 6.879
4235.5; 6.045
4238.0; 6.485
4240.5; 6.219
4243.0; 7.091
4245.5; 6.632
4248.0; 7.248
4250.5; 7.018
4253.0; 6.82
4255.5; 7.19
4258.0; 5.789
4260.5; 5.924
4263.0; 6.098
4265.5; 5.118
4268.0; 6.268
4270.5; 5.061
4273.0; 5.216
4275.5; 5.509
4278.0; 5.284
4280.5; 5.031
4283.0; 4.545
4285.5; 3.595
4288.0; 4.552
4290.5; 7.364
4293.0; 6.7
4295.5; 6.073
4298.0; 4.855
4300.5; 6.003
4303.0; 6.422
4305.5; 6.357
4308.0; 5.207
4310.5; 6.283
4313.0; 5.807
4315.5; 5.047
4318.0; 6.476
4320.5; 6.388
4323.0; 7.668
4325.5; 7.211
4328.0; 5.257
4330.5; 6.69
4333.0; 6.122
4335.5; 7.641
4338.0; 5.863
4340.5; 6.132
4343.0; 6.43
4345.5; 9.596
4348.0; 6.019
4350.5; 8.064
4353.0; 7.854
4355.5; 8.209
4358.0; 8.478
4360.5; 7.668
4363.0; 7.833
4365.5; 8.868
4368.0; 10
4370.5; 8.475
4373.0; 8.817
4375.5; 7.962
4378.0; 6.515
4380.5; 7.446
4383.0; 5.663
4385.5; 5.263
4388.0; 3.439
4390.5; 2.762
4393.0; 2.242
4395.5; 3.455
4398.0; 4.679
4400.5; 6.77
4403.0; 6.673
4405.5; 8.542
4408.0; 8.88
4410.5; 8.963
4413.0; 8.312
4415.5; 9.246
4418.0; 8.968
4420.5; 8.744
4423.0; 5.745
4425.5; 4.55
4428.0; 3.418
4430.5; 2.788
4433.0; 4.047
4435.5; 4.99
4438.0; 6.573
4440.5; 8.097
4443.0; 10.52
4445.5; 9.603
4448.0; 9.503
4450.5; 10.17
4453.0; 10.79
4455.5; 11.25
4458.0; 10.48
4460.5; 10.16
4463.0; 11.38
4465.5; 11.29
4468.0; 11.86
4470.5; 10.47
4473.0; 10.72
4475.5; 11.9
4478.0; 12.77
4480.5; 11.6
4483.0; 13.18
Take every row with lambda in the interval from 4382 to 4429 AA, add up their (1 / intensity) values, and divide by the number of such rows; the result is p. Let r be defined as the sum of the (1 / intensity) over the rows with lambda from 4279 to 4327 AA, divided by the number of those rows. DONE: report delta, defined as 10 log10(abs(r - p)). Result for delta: -16.8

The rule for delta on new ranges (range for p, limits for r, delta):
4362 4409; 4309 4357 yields -15.0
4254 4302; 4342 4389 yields -13.7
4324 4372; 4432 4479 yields -15.8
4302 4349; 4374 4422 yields -16.1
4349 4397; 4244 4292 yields -28.3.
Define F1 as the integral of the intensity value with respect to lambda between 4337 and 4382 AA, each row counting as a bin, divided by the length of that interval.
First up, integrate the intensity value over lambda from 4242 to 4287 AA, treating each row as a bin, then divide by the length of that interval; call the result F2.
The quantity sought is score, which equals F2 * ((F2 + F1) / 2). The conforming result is 39.8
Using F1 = 7.8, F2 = 5.8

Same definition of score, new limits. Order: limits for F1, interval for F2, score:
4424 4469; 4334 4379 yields 63.1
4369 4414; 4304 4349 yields 41.5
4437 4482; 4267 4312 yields 44.9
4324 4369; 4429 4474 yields 75.3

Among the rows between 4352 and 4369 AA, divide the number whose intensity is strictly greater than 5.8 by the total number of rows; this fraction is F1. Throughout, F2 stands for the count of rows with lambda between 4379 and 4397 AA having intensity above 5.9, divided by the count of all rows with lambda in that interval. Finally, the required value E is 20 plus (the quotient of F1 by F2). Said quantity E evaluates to 27.0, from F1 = 1.0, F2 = 0.14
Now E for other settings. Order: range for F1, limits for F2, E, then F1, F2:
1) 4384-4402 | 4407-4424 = 20.2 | 0.1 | 0.86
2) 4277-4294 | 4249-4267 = 20.4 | 0.3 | 0.71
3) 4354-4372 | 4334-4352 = 21.2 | 1.0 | 0.86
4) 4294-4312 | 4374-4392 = 21.7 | 0.7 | 0.43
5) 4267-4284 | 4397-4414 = 20.2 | 0.1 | 0.86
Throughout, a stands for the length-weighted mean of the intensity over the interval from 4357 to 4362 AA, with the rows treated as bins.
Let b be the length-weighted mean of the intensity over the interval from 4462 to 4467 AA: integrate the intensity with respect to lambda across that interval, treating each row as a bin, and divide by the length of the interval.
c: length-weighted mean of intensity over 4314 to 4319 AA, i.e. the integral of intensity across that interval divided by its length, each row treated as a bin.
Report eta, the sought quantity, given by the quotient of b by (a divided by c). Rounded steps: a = 8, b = 11.4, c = 5.7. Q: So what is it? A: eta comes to 8.1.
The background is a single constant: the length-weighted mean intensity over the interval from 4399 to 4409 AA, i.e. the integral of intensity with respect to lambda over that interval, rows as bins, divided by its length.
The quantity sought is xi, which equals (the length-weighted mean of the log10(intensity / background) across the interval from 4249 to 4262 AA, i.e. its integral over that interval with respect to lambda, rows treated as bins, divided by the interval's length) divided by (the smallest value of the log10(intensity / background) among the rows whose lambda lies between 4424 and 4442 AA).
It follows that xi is 0.2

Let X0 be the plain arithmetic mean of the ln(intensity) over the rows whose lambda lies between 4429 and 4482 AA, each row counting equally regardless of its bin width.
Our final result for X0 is 2.2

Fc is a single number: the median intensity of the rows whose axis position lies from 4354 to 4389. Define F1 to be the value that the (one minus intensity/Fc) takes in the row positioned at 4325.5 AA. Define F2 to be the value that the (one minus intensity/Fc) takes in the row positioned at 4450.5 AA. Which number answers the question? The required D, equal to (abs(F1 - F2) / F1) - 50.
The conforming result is -45.7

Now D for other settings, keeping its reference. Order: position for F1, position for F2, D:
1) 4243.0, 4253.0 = -49.7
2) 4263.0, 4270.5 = -49.4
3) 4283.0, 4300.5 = -49.6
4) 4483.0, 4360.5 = -51.0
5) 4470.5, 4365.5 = -50.6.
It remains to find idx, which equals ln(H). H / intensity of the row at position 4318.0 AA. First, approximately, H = 6.476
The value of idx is 1.9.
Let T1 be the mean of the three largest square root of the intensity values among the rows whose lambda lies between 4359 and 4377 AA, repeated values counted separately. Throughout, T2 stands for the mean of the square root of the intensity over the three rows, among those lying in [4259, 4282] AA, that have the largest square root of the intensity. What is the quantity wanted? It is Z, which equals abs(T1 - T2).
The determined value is 0.57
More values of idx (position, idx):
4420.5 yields 2.2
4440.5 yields 2.1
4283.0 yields 1.5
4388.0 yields 1.2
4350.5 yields 2.1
